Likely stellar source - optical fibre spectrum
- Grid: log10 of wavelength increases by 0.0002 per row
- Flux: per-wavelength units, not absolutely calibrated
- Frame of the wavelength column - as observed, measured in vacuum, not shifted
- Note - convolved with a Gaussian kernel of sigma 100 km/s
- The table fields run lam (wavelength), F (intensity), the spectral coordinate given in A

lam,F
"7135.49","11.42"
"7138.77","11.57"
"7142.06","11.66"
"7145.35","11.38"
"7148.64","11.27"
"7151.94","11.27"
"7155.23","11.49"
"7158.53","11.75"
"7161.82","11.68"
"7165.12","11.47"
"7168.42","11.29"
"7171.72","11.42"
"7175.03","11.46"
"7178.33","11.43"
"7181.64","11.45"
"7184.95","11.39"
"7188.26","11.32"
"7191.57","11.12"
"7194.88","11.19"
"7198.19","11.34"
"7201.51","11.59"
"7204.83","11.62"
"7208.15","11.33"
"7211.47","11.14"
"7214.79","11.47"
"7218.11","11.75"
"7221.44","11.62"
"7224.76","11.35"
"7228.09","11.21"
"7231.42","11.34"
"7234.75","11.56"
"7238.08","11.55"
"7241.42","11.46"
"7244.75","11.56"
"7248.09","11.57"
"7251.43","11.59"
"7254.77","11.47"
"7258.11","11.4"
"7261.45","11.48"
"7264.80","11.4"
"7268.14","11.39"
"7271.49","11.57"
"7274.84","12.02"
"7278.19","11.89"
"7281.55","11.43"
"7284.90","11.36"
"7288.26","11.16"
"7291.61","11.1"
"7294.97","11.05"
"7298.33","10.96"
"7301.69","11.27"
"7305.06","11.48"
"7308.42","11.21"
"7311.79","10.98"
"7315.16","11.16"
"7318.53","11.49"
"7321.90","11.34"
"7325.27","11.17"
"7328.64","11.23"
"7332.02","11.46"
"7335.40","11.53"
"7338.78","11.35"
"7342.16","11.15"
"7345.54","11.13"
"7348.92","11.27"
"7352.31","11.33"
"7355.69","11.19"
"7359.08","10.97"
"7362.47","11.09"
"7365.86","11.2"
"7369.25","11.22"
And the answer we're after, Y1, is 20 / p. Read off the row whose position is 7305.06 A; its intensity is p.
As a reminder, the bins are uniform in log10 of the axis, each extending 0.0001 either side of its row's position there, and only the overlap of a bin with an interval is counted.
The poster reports 1.74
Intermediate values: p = 11.48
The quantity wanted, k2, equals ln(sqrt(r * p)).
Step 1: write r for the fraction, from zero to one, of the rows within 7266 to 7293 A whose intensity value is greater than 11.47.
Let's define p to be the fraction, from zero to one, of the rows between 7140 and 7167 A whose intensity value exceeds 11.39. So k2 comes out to -0.7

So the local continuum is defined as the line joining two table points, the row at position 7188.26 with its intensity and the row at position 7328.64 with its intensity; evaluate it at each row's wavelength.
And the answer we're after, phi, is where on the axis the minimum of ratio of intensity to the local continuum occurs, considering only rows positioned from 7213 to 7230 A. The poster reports 7228.09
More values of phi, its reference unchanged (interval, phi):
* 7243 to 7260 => 7258.11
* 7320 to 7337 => 7325.27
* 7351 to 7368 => 7359.08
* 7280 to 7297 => 7294.97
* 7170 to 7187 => 7184.95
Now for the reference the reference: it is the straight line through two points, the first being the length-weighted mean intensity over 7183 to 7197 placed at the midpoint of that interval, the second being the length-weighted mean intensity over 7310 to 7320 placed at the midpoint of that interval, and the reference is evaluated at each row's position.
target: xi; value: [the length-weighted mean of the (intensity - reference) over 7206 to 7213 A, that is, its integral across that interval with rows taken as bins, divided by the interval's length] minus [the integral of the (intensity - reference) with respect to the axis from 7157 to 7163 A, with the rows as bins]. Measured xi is -2.6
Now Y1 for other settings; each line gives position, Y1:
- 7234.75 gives 1.73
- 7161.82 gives 1.71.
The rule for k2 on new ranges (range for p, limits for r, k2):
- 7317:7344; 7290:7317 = -1.5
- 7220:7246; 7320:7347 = -1.3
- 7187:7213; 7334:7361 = -1.7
